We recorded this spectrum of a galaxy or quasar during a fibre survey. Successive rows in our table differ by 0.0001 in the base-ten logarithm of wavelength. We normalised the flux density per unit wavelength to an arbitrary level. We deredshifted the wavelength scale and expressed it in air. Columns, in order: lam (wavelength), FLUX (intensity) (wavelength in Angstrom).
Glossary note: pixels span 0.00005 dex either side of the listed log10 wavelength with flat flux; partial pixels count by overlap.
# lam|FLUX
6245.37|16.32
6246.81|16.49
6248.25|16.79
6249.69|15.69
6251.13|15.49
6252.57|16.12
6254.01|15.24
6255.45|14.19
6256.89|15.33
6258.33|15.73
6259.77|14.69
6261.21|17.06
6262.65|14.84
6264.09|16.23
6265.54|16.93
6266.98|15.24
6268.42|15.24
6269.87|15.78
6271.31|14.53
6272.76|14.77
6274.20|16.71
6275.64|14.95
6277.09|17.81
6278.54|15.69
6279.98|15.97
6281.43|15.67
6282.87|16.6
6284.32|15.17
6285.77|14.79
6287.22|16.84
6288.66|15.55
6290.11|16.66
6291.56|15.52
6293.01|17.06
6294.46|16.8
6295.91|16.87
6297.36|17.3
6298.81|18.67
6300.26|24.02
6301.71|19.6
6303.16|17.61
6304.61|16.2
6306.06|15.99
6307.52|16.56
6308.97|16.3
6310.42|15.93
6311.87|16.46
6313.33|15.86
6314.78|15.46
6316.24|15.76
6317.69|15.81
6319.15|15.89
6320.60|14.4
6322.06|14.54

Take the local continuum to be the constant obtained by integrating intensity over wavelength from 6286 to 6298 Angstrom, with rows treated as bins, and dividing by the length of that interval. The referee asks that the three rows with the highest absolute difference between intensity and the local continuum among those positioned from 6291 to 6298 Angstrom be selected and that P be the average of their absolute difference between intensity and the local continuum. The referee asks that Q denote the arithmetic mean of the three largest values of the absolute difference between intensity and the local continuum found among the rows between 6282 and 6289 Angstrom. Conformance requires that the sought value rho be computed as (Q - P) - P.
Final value 0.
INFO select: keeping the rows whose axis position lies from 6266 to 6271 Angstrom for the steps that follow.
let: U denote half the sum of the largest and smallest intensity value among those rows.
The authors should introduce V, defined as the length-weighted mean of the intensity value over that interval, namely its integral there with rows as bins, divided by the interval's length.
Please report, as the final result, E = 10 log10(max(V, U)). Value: 11.91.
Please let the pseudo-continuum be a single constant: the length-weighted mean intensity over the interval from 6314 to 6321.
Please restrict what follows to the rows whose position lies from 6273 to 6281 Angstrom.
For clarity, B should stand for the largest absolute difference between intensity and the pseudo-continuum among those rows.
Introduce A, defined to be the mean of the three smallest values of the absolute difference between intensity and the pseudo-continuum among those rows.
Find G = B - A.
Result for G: 1.89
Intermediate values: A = 0.40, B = 2.3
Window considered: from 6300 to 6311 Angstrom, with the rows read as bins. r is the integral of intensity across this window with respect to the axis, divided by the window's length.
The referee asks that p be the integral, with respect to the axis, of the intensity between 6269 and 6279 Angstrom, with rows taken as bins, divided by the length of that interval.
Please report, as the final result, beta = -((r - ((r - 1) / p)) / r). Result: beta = -0.940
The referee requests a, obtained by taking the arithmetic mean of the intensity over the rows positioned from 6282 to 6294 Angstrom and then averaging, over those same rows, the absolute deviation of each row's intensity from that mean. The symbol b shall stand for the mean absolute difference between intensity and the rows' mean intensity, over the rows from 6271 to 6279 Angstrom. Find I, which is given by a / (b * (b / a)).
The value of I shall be 0.6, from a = 0.8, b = 1.01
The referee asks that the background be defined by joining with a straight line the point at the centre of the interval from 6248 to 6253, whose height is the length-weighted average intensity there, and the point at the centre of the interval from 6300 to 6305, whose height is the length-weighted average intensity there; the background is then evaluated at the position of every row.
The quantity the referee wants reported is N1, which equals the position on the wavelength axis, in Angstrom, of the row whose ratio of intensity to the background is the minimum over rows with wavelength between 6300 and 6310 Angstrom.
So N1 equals 6306.06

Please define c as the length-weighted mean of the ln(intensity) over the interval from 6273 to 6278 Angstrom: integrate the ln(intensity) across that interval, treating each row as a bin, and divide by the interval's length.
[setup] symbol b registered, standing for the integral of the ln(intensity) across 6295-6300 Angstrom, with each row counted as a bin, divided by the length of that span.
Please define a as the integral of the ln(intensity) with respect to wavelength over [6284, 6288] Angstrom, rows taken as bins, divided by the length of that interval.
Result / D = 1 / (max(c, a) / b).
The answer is 1.04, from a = 2.750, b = 2.90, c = 2.79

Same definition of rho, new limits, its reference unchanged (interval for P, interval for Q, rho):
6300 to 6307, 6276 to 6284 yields -7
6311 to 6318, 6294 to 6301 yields 2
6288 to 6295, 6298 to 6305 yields 3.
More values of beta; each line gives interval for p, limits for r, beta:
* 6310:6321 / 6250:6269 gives -0.940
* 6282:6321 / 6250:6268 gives -0.944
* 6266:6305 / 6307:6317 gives -0.943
